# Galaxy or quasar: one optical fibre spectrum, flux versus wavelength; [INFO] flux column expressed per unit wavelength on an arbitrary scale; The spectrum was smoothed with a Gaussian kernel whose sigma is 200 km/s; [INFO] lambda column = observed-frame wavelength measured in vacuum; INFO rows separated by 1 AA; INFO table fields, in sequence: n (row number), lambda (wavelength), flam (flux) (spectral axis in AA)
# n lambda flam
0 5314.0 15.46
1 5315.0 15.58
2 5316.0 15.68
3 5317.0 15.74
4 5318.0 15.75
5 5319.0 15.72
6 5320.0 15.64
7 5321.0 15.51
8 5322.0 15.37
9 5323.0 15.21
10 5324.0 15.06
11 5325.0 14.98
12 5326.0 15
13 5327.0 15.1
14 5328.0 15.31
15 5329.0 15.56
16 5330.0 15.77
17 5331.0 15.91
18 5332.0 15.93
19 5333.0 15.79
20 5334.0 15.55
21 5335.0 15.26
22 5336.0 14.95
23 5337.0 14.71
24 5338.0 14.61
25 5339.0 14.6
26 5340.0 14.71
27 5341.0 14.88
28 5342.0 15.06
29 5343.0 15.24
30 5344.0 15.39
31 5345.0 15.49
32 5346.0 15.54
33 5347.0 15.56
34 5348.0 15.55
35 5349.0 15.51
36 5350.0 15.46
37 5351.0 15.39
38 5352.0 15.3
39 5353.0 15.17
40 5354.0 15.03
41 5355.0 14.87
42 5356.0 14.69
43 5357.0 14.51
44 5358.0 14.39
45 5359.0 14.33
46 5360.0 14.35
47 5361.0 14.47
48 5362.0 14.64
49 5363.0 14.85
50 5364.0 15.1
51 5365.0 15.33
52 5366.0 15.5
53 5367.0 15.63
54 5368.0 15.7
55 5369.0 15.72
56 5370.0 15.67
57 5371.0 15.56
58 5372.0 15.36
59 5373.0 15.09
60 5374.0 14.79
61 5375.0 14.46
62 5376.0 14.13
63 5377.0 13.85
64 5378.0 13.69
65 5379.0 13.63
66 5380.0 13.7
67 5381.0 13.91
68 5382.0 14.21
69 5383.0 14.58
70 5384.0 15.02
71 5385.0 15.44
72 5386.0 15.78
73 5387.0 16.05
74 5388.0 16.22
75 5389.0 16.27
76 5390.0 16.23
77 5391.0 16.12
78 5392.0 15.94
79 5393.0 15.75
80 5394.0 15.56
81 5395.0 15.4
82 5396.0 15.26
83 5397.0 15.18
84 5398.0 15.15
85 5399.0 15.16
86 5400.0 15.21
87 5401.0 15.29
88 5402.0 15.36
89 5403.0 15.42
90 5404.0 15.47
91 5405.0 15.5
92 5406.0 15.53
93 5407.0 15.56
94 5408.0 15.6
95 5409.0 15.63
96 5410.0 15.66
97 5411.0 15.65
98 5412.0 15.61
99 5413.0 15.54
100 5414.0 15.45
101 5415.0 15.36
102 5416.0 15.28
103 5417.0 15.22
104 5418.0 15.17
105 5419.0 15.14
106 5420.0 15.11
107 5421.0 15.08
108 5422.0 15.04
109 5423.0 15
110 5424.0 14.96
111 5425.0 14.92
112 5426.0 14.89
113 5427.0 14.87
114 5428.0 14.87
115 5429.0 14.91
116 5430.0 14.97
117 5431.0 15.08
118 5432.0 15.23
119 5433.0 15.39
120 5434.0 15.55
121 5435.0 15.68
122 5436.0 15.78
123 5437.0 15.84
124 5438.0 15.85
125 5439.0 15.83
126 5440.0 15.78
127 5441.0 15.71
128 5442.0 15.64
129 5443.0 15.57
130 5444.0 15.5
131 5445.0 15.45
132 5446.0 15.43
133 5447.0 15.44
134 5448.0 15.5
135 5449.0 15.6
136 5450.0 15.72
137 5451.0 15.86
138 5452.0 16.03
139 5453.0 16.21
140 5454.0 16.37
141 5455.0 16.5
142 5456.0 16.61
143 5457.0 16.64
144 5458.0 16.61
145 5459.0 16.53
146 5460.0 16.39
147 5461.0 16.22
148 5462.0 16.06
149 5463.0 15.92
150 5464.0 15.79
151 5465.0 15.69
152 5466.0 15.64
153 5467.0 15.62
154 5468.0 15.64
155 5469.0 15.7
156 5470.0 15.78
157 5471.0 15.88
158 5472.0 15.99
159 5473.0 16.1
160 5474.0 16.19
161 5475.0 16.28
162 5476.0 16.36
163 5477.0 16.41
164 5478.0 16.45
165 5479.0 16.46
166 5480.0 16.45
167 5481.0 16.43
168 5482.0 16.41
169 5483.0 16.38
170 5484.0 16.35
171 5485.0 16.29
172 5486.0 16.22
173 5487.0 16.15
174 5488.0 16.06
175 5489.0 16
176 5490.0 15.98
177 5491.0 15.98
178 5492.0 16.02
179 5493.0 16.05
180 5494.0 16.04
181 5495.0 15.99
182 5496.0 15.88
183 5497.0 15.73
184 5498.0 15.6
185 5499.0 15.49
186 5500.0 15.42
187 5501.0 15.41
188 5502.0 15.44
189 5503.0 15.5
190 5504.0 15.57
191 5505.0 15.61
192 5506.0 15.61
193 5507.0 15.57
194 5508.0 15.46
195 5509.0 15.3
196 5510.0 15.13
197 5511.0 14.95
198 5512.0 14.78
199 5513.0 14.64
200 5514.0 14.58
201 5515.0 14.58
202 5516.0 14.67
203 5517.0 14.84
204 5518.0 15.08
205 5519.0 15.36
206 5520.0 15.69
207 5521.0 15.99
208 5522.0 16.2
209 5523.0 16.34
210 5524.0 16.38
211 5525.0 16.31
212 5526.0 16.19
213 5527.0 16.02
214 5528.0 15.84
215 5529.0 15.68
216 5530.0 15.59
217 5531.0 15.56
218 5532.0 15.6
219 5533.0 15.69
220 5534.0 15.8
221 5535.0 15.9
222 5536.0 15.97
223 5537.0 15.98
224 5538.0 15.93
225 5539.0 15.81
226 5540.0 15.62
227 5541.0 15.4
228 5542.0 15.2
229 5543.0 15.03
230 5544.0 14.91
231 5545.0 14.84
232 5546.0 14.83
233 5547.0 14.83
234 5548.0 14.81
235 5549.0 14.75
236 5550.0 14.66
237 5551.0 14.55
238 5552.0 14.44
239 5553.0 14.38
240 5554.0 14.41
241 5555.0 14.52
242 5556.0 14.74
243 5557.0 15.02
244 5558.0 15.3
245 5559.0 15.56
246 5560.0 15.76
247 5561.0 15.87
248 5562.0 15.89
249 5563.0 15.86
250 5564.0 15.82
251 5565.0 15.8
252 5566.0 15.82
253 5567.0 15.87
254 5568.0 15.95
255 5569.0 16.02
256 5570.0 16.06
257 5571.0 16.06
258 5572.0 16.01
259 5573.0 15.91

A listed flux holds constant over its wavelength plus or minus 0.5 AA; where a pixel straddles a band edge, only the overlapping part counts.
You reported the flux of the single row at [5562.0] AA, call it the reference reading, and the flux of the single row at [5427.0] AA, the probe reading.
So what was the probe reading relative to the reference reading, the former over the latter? 0.94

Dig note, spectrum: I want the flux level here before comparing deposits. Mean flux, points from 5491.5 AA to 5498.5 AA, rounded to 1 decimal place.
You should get 15.9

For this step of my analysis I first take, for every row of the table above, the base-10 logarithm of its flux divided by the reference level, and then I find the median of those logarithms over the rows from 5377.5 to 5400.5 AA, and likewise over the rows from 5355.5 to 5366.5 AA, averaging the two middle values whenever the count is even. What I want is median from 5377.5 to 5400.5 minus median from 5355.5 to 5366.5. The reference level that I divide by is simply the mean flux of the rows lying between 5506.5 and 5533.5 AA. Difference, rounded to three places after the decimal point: 0.018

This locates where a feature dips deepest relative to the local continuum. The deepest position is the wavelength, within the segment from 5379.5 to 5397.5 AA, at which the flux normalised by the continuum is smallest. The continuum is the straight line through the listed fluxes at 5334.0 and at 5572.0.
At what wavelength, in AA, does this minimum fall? 5380.0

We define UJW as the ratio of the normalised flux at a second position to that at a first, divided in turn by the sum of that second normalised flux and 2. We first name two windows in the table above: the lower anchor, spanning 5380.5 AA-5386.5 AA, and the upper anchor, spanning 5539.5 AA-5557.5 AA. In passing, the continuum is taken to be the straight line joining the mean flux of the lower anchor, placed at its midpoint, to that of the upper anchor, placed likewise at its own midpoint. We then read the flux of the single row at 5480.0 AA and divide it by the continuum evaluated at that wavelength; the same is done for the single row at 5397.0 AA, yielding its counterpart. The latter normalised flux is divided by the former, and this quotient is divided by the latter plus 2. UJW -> 0.305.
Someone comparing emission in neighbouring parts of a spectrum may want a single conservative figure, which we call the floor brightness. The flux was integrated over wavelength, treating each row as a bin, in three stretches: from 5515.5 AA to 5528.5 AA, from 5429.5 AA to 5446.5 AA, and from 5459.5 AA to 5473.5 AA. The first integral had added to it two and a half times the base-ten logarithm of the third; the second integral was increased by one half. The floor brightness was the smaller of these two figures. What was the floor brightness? 211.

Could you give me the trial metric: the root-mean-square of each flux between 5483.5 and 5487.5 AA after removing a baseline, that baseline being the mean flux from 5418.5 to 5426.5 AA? 1.24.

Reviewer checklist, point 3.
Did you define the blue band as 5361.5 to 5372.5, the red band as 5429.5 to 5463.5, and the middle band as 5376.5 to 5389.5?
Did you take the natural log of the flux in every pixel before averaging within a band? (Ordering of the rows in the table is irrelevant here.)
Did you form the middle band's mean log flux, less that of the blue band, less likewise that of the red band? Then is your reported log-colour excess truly -2.80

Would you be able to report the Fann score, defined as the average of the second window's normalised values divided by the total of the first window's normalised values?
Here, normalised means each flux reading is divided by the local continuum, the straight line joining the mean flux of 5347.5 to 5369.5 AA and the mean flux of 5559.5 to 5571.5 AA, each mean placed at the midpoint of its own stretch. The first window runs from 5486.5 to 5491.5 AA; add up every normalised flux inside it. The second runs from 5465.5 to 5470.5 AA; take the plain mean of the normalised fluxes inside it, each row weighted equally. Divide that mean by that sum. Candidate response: 0.197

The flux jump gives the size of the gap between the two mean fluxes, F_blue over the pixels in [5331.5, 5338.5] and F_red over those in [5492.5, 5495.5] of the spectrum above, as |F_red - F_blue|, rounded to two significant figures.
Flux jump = 0.77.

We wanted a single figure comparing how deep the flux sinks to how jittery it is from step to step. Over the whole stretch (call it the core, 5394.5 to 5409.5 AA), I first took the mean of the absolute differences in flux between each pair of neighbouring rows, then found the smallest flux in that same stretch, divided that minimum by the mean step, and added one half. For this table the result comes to 291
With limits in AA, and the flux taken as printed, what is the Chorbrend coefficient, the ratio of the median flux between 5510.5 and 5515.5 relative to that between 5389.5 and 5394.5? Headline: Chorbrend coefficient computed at 0.92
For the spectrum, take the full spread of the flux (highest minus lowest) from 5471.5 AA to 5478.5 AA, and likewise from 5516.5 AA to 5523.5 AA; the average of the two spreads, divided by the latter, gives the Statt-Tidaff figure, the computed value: 0.65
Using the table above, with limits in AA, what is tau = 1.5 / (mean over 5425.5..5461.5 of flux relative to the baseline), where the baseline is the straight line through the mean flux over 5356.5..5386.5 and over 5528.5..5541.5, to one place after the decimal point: 2.9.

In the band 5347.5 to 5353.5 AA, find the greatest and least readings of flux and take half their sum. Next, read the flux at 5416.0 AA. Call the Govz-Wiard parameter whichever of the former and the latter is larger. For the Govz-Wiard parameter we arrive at 15.4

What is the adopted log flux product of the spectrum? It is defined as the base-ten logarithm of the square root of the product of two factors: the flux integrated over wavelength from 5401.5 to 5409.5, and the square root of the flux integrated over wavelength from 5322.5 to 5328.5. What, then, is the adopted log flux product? 1.54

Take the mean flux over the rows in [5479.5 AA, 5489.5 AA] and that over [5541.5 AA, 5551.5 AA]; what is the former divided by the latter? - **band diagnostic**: 1.10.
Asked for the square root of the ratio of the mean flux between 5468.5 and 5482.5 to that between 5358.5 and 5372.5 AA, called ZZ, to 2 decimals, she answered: 1.03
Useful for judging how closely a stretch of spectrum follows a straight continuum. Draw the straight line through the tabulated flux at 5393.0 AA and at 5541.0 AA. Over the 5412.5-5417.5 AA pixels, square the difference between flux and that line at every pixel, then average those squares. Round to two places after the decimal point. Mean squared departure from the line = 0.12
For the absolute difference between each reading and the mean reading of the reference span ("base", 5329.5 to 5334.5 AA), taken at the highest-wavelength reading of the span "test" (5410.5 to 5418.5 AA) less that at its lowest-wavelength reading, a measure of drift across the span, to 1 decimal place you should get 0.5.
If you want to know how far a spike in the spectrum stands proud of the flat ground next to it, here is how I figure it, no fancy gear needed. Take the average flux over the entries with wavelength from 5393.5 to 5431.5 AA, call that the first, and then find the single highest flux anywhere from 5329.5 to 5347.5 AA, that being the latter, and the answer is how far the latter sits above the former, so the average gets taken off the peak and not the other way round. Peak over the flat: 0.67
